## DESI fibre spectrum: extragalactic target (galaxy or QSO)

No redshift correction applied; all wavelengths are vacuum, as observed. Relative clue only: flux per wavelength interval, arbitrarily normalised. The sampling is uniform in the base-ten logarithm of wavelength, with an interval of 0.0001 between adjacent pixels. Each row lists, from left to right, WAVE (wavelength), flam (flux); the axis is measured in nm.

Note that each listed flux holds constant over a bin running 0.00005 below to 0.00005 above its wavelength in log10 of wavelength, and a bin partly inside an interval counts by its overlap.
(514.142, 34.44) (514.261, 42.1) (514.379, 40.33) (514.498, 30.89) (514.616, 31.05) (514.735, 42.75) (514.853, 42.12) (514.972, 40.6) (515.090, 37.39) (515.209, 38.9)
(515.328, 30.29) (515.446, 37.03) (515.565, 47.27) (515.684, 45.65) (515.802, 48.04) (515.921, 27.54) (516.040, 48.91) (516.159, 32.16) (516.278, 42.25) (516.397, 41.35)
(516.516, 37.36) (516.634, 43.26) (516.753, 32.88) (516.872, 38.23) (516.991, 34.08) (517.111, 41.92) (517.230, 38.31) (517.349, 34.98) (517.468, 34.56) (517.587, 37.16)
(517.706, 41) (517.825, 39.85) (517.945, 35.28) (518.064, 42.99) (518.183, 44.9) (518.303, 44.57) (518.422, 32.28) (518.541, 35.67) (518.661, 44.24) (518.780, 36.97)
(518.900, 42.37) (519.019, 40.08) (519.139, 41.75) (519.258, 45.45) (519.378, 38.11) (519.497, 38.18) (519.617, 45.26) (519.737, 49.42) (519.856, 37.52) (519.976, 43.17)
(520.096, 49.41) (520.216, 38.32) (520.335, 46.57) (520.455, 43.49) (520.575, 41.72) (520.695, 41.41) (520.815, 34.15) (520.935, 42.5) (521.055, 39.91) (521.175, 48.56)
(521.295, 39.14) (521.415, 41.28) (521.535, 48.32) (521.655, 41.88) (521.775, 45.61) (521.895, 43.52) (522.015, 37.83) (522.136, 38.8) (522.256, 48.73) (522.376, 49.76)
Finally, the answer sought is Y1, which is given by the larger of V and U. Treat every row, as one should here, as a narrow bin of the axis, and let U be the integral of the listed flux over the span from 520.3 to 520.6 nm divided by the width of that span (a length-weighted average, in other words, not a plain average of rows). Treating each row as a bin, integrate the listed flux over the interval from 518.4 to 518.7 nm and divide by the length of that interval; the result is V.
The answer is 43.9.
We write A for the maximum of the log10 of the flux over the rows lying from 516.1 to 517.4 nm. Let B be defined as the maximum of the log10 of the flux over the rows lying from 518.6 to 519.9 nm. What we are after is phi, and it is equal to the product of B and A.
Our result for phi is 2.77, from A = 1.636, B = 1.69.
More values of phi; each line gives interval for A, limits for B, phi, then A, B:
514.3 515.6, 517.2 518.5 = 2.77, 1.675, 1.65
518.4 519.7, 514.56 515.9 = 2.79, 1.658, 1.68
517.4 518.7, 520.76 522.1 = 2.79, 1.652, 1.69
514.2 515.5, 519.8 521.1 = 2.76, 1.631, 1.69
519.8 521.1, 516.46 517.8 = 2.77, 1.694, 1.64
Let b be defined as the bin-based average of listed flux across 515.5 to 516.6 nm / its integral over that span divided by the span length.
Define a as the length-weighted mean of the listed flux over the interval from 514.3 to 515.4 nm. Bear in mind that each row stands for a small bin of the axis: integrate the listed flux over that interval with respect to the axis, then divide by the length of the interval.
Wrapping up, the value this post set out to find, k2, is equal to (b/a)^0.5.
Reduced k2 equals 1.05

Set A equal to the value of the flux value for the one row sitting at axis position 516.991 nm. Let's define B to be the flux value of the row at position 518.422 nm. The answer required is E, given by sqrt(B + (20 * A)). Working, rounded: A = 34.08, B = 32.28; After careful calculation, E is 27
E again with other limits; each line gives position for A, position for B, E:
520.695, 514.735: 30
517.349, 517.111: 27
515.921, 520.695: 24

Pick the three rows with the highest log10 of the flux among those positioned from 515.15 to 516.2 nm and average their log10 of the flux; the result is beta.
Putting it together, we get 1.68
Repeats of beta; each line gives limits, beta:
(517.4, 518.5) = 1.64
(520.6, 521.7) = 1.67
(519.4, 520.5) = 1.69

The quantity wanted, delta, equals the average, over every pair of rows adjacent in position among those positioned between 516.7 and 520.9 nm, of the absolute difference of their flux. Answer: 4.9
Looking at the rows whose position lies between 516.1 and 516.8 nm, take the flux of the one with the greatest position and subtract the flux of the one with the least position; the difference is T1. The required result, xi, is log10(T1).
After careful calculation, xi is -0.1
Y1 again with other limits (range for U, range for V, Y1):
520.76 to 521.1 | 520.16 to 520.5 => 42.9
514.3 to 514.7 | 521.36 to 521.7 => 44.0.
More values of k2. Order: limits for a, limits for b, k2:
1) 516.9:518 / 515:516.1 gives 1.03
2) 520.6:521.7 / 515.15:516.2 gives 0.97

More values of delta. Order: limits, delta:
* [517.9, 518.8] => 5.9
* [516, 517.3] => 6.9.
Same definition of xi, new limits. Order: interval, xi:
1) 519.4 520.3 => -0.9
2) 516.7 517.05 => 0.1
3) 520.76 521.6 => 1.2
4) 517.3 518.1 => 0.9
